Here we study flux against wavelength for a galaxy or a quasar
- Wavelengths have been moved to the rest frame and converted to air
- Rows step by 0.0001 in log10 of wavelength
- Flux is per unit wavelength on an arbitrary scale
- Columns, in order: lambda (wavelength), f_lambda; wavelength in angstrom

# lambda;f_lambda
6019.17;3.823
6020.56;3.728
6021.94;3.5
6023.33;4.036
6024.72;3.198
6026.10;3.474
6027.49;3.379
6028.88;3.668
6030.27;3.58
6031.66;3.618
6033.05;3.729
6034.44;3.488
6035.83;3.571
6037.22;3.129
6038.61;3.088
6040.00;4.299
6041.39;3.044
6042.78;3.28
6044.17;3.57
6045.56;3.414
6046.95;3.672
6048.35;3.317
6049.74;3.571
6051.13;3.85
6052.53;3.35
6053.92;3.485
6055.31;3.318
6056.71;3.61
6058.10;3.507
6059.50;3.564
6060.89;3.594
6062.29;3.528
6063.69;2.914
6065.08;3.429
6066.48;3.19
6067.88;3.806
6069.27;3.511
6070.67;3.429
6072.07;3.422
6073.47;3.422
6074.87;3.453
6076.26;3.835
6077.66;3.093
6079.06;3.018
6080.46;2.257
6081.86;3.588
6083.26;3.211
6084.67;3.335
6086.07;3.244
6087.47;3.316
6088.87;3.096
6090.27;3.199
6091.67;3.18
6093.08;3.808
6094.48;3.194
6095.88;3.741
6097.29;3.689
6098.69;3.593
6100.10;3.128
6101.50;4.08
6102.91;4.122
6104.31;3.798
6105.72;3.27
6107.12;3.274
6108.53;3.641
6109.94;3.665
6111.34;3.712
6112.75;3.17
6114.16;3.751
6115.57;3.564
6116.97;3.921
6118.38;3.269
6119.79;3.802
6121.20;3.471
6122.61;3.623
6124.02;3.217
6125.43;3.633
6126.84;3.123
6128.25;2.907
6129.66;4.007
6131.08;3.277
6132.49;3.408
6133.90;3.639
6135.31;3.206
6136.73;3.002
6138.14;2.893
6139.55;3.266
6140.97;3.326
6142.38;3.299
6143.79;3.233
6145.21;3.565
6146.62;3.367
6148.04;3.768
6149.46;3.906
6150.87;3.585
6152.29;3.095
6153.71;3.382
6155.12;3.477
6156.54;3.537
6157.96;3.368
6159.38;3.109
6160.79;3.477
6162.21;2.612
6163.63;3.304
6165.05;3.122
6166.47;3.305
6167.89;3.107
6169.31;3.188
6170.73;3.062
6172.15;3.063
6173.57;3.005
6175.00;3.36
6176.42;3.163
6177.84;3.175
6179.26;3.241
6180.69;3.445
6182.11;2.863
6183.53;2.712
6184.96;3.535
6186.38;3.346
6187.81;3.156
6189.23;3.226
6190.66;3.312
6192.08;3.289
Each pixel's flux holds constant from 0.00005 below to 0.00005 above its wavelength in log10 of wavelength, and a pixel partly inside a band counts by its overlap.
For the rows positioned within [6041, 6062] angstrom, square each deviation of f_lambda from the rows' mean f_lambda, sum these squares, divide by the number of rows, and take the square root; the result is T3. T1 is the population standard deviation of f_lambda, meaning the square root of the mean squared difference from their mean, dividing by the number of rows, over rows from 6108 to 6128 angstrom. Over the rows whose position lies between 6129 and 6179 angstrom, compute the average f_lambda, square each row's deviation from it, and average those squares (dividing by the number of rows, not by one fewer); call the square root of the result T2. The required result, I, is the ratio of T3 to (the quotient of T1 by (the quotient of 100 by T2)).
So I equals 283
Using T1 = 0.242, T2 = 0.27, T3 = 0.188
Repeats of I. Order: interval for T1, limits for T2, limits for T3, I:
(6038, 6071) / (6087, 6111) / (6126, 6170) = 319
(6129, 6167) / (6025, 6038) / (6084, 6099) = 500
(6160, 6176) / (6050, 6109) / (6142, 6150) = 343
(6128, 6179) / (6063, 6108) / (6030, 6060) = 264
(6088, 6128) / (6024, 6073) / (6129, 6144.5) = 376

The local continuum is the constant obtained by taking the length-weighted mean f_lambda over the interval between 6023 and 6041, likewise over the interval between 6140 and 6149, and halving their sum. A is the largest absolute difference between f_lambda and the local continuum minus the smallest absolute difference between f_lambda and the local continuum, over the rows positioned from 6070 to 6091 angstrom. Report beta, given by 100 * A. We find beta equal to 120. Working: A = 1.20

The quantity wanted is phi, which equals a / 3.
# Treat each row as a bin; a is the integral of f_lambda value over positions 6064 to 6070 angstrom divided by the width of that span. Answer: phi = 1.15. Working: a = 3.45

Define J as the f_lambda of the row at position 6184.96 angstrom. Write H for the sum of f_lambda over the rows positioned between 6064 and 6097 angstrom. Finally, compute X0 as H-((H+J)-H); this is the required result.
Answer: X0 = 73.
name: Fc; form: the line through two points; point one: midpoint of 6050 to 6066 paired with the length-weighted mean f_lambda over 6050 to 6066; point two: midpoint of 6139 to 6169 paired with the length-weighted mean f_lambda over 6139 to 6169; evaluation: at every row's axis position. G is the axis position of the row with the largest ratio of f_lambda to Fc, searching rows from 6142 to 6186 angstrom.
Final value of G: 6149.46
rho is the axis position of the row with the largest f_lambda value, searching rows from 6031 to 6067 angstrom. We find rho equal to 6040.00 angstrom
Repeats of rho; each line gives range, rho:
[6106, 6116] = 6114.16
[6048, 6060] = 6051.13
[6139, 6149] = 6148.04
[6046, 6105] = 6102.91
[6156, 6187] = 6156.54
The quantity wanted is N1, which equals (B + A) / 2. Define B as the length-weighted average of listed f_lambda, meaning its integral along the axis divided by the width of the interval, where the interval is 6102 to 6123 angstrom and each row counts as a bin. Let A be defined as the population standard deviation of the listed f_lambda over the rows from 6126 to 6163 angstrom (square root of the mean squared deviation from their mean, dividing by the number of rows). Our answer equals 1.96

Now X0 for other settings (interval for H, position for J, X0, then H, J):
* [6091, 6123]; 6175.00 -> 79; 82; 3.36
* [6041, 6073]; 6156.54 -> 76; 79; 3.537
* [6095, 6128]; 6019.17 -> 78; 82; 3.823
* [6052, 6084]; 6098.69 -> 74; 78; 3.593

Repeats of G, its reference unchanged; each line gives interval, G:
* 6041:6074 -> 6051.13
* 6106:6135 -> 6129.66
